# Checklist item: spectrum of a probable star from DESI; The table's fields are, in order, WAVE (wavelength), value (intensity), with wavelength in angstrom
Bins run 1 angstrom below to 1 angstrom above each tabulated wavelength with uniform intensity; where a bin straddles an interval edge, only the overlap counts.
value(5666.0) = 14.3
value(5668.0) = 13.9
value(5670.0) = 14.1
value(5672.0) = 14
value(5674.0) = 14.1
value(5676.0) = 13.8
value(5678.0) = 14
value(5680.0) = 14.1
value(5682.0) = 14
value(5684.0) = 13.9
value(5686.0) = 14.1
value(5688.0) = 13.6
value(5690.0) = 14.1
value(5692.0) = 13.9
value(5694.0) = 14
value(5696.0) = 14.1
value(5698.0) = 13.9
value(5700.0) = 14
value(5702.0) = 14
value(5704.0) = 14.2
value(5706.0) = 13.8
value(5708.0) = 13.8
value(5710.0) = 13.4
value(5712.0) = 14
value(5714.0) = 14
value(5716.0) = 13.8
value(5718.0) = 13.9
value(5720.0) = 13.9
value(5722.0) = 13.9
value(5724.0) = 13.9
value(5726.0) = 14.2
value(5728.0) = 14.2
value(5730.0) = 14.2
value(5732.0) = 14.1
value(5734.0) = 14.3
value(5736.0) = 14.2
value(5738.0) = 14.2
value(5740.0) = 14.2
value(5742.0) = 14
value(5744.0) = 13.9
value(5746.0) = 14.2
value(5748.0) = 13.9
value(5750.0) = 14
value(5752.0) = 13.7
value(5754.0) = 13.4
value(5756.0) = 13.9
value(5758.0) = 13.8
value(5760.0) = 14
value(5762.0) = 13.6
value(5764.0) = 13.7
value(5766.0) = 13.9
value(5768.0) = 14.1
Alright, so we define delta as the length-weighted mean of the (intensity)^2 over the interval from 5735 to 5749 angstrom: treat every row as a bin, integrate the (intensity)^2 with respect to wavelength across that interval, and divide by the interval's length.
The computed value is 198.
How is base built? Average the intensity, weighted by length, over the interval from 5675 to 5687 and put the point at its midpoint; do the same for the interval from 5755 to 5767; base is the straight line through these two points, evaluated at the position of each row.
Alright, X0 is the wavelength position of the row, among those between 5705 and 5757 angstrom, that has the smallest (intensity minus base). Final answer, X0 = 5710.0 angstrom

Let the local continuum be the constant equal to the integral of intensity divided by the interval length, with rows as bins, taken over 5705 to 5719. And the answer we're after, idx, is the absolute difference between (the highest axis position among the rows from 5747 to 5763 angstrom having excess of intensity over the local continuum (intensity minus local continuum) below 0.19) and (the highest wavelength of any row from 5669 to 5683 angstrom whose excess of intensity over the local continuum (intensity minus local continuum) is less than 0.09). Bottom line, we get 86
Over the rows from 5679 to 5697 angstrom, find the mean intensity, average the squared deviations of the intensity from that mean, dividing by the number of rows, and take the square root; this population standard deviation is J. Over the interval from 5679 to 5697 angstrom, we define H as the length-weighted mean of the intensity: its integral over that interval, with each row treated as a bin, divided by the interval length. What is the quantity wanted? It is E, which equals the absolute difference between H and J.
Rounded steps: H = 14.0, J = 0.155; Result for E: 13.8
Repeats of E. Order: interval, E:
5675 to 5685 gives 13.9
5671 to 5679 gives 13.9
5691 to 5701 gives 13.9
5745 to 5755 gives 13.6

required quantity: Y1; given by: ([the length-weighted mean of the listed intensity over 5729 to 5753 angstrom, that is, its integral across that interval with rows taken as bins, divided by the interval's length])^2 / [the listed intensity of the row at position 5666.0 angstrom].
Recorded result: 13.9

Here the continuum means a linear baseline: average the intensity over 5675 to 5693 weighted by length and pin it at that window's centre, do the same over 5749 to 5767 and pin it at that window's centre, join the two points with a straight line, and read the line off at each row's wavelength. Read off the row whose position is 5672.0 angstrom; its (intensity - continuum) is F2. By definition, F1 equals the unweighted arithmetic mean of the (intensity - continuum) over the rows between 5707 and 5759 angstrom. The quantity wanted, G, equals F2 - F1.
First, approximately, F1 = 0.13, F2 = 0.029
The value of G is -0.099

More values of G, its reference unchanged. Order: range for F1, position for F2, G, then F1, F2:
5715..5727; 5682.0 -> -0.021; 0.07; 0.051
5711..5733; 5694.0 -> -0.072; 0.15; 0.078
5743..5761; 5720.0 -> -0.039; 0.08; 0.037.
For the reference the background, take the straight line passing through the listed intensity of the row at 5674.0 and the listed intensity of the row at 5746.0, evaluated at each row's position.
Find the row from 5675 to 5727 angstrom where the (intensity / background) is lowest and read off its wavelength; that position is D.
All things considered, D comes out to 5710.0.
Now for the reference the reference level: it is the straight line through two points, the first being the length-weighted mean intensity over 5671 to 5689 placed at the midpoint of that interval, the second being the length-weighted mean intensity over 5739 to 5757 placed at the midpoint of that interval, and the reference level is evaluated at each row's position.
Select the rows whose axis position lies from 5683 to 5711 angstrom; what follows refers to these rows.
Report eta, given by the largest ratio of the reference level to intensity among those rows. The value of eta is 1.04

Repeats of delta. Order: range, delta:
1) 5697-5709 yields 195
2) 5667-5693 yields 195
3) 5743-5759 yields 192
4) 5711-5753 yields 197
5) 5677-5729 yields 195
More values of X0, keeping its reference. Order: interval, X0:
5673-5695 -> 5688.0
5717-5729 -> 5718.0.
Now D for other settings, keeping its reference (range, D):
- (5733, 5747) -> 5744.0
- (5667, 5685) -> 5676.0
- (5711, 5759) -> 5754.0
